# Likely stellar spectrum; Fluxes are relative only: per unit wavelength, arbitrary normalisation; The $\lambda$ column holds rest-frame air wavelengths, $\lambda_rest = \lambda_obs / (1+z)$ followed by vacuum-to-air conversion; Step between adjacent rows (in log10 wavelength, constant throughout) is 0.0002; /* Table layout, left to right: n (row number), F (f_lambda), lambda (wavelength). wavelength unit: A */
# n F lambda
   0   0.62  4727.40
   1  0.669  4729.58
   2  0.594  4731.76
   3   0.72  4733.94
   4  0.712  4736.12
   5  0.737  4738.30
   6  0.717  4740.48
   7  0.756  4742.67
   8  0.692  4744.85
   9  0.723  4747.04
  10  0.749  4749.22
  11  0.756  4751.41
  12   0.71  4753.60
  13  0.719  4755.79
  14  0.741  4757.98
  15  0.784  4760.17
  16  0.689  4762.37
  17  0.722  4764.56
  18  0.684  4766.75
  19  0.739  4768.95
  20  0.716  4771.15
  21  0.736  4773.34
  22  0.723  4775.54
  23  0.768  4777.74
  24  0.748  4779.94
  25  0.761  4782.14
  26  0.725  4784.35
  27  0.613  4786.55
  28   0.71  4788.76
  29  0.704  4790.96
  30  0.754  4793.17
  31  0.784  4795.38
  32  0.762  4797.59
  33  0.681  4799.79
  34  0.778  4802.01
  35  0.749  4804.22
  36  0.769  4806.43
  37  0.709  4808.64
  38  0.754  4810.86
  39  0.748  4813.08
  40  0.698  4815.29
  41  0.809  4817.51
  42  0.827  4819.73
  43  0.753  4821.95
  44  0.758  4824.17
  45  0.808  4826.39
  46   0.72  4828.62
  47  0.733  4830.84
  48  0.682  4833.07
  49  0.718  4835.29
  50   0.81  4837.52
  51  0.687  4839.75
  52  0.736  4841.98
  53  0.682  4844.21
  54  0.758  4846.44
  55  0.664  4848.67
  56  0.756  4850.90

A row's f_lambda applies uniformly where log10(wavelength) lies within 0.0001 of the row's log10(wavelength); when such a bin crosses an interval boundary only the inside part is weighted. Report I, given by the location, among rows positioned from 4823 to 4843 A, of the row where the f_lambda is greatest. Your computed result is 4837.52 A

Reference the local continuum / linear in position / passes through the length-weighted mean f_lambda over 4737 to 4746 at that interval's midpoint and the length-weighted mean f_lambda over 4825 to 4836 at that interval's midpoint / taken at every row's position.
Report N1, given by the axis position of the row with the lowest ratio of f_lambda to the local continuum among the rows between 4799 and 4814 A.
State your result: 4799.79 A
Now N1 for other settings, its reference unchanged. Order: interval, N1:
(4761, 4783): 4766.75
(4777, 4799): 4786.55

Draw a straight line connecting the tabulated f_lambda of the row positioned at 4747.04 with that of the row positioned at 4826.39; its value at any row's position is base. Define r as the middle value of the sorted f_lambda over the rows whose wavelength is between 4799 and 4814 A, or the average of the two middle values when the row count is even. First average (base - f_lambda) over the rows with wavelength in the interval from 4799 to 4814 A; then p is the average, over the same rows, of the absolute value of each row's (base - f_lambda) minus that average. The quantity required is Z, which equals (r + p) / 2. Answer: 0.387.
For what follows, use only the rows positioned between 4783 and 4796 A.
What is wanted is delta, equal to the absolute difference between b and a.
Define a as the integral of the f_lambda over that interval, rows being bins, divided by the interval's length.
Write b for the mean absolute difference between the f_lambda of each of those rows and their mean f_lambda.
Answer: 0.674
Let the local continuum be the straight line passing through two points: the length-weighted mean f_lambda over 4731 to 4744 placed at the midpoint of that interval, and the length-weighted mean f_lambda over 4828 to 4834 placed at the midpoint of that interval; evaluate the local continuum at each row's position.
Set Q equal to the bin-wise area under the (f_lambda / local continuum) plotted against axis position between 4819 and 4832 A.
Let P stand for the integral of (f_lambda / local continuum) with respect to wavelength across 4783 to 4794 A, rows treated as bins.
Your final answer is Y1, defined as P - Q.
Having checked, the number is -3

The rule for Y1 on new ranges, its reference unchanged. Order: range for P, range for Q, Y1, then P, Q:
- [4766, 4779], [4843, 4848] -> 8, 13.4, 5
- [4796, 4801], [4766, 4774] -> -3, 5.1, 8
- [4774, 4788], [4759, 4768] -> 5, 14.2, 9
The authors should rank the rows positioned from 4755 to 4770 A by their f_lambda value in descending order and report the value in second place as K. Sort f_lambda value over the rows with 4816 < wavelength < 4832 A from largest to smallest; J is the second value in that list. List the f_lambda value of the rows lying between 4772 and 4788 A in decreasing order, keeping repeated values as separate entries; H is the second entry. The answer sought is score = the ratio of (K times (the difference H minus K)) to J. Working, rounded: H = 0.761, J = 0.809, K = 0.741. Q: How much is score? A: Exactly 0.018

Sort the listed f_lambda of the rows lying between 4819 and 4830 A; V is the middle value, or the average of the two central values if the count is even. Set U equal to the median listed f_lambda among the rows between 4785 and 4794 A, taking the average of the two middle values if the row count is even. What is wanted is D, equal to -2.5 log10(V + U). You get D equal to -0.415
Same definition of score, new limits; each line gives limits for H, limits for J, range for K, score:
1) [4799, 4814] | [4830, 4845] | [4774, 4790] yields 0.008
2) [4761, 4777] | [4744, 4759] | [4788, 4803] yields -0.044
